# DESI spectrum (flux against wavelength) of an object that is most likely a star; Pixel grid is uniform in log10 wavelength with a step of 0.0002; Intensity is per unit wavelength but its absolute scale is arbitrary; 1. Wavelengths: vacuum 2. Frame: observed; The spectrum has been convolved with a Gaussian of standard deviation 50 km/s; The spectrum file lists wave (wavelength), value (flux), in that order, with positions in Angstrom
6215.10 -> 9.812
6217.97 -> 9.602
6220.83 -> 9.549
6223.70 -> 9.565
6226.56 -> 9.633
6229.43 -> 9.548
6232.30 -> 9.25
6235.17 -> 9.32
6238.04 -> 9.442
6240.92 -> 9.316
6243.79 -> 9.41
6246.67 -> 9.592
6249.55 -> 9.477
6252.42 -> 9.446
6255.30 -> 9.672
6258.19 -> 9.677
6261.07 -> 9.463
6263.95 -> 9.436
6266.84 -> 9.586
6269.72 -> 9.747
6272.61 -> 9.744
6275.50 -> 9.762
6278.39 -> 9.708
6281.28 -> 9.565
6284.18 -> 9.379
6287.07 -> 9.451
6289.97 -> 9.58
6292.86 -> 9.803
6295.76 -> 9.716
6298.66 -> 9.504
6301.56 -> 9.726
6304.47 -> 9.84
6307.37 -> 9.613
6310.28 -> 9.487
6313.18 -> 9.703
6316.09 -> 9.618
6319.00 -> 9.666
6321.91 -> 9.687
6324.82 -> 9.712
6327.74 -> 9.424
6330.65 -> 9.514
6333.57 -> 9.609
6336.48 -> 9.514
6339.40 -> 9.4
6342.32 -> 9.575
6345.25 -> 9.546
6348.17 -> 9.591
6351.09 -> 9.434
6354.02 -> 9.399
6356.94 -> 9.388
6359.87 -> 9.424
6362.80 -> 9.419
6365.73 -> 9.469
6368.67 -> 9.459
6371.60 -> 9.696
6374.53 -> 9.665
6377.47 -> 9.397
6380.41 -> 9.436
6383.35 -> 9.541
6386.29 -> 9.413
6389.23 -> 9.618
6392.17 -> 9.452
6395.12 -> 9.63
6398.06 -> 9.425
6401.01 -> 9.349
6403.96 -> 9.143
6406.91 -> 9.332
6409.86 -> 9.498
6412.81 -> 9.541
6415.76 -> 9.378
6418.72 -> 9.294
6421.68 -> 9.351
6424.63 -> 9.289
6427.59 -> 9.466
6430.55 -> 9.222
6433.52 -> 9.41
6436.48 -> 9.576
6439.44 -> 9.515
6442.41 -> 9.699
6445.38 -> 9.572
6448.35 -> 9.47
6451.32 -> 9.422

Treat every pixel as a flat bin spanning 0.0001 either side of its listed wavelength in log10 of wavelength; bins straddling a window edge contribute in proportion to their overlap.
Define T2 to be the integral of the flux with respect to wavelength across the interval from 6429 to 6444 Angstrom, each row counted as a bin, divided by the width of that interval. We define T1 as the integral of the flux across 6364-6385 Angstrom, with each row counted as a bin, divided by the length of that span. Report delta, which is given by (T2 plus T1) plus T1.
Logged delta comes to 28.5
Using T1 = 9.52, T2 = 9.48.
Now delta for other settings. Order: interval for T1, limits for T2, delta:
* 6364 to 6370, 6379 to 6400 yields 28.4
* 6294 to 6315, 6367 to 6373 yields 28.9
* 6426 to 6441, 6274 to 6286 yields 28.5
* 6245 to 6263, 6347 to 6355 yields 28.6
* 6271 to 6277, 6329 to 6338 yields 29.0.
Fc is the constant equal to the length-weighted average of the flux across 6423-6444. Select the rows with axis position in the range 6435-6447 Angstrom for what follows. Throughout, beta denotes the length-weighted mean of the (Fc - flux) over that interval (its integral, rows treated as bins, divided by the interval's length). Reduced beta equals -0.13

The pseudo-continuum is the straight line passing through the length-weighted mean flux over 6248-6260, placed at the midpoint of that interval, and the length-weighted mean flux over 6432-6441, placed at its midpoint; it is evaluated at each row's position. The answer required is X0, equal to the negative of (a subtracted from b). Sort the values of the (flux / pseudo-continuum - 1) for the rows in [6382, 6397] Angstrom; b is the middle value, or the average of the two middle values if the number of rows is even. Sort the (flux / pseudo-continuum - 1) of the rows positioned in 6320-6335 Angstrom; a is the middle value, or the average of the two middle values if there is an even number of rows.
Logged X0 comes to 0.005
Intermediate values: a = 0.008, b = 0.0025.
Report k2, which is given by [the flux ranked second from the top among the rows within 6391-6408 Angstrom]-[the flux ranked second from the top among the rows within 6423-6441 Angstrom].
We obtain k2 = -0.06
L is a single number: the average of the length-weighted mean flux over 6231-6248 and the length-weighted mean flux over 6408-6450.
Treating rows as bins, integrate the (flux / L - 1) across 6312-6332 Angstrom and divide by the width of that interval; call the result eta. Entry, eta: 0.021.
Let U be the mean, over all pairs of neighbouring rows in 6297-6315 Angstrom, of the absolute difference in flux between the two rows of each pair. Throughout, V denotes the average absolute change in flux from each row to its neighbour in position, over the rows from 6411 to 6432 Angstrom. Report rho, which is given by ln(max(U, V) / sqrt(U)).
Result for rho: -0.85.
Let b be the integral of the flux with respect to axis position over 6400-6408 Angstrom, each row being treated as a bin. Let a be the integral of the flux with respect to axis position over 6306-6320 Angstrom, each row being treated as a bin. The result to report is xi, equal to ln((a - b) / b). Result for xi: -0.2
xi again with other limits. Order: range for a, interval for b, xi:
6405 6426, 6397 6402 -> 1.2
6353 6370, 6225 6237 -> -0.9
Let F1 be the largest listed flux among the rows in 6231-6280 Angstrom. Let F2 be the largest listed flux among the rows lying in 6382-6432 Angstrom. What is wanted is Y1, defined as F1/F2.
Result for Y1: 1.014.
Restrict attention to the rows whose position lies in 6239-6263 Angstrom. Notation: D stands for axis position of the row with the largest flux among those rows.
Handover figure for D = 6258.19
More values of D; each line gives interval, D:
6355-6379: 6371.60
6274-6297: 6292.86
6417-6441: 6436.48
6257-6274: 6269.72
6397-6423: 6412.81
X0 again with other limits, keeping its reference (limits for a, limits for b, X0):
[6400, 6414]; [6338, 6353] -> -0.019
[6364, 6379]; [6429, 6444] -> -0.008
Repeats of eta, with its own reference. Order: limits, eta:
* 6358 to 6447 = 0.004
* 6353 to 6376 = 0.008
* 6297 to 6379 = 0.014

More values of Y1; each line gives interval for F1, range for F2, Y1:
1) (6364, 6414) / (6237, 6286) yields 0.993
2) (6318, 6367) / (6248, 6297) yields 0.991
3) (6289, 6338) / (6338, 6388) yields 1.015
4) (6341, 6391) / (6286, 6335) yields 0.985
